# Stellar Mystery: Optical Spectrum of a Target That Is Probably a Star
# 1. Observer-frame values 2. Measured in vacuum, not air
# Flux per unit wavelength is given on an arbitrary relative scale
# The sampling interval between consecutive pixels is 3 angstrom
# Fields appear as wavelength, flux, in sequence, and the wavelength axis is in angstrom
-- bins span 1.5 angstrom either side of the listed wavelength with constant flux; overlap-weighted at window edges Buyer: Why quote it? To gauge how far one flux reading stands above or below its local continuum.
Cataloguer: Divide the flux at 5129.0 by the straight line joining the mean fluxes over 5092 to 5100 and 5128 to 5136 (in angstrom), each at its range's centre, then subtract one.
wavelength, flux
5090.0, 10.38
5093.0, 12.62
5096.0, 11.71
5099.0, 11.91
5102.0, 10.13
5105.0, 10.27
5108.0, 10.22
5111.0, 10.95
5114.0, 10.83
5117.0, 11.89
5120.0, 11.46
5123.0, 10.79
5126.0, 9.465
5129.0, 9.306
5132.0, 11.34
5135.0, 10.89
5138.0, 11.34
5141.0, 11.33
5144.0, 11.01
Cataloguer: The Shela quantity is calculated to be -0.13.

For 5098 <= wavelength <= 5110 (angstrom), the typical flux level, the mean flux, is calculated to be 10.6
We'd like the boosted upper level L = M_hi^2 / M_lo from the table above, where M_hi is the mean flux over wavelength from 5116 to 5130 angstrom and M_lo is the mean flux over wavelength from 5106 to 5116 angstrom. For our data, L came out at 10.5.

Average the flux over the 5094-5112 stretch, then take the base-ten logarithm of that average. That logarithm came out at 1.04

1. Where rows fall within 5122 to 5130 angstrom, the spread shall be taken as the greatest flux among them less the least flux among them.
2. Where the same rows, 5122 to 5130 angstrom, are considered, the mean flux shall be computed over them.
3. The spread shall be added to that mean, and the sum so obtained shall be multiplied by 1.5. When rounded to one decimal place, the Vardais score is 17.0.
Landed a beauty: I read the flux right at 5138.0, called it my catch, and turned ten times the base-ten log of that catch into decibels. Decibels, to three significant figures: 10.5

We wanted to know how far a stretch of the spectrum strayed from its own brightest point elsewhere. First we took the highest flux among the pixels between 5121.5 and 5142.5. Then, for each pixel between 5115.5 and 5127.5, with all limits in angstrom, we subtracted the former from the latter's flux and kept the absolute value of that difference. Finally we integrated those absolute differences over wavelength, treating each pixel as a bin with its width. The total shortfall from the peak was 9.3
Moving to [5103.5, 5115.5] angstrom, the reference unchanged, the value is 9.3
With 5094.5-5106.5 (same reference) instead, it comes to 9.7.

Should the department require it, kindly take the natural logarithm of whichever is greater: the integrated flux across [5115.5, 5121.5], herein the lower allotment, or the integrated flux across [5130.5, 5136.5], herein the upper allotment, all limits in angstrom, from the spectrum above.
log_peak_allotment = 4.25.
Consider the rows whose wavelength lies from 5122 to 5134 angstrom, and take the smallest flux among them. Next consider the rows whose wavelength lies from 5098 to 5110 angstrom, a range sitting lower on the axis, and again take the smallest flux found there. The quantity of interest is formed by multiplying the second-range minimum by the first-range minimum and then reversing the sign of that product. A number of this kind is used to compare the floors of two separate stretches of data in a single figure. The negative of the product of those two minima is -94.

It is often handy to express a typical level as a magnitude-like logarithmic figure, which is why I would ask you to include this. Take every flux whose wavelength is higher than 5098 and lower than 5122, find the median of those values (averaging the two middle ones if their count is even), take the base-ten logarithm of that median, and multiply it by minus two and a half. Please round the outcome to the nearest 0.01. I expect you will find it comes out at -2.59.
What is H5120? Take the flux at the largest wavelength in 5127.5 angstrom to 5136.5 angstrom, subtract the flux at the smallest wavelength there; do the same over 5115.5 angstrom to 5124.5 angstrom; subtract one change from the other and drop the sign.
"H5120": 2.7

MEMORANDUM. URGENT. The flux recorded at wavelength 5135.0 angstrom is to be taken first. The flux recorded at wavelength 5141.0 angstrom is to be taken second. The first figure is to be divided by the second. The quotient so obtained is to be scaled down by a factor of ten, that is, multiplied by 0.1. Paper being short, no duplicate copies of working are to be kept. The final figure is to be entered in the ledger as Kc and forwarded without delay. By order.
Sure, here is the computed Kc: 0.096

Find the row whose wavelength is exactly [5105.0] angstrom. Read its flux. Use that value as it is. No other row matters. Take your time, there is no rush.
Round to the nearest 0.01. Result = 10.27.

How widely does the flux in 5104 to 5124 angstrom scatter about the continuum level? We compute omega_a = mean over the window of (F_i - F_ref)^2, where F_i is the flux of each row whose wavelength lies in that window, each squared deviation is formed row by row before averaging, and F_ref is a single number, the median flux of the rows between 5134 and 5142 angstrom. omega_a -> 0.5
